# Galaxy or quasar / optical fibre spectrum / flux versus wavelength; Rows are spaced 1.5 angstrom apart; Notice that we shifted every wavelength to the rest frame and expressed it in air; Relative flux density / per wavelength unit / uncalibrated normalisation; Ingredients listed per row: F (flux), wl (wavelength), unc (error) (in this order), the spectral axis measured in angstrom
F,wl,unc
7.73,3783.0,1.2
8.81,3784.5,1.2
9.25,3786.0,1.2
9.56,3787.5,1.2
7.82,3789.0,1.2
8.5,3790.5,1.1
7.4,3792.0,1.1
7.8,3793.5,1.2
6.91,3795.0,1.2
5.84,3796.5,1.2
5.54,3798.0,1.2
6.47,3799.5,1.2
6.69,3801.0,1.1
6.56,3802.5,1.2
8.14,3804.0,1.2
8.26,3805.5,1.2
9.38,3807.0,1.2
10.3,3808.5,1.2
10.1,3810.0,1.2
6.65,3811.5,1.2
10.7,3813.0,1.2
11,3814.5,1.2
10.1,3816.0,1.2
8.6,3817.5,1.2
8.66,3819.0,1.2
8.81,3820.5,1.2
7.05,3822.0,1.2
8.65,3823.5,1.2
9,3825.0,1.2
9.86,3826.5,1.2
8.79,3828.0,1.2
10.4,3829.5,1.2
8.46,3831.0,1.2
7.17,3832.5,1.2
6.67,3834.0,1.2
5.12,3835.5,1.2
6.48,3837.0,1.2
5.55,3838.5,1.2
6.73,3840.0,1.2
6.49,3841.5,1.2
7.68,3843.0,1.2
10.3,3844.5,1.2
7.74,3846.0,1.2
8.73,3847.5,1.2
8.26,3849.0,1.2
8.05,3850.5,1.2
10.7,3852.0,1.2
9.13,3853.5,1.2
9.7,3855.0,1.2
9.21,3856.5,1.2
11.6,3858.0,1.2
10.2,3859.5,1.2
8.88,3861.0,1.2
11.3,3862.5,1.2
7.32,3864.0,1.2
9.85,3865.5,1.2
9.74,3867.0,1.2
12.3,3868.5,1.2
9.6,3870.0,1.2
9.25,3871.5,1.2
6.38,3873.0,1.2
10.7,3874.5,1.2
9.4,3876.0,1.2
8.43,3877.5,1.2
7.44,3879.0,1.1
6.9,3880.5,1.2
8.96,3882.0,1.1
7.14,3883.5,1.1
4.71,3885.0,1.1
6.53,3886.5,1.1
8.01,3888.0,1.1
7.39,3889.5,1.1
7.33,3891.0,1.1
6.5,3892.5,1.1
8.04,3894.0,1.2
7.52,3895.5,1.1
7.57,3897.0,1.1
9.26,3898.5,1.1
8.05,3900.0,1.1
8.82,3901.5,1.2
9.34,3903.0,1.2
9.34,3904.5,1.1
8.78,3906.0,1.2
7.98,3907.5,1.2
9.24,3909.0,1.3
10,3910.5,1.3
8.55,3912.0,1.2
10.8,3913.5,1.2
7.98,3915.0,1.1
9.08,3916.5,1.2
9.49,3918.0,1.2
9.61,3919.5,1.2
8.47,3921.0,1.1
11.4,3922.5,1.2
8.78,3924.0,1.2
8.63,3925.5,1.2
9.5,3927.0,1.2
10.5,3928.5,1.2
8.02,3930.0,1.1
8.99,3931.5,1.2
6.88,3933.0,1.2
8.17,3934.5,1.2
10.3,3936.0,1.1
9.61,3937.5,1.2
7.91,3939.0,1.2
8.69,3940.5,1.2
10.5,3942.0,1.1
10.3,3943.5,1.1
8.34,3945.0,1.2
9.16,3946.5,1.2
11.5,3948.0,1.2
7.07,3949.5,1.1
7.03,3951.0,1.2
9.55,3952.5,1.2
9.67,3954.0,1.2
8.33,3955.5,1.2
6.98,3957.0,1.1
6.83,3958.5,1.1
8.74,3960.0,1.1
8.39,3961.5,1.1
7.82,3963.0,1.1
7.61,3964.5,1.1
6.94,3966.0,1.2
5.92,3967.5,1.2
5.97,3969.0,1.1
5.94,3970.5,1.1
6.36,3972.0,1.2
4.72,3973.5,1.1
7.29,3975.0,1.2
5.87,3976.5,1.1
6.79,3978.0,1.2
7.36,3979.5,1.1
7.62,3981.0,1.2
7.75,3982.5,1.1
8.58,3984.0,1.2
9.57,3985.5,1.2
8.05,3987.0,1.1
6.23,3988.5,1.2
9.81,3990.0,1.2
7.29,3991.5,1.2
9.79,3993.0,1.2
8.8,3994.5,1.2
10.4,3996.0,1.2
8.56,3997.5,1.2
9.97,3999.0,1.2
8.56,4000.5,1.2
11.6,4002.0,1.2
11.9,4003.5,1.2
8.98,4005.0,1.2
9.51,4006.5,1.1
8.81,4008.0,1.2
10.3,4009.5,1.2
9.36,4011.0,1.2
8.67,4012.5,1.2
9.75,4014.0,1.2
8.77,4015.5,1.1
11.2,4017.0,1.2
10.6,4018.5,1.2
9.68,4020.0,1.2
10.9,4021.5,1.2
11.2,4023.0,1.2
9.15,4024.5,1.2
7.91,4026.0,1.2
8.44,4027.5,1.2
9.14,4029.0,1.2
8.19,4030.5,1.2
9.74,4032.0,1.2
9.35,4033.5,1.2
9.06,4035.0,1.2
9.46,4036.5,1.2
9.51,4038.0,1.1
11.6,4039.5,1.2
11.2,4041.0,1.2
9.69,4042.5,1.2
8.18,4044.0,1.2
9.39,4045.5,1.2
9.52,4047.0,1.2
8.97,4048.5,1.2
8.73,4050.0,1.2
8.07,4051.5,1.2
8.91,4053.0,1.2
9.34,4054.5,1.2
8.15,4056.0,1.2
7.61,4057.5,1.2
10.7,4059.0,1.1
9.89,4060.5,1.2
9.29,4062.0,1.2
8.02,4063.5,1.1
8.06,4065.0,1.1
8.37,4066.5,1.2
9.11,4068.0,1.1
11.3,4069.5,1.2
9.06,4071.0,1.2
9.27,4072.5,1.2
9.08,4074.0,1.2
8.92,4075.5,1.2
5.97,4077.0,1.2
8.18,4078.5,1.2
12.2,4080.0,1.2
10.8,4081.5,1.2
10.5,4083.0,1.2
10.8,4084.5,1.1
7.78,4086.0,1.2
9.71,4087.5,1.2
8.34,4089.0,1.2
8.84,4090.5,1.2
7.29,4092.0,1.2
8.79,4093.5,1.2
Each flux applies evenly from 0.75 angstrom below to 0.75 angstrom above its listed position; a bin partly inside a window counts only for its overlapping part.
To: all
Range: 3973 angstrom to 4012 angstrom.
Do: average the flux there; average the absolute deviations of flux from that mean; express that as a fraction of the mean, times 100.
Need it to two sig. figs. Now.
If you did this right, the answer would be 15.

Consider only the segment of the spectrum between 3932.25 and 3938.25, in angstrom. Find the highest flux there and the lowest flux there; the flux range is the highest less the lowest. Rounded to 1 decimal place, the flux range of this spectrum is 3.4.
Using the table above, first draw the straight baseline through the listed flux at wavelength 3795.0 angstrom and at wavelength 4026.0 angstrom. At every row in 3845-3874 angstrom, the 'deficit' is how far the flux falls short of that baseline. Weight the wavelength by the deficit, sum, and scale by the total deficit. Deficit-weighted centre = 3860.1 angstrom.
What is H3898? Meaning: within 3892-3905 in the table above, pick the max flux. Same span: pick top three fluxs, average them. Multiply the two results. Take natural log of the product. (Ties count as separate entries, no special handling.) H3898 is 4.47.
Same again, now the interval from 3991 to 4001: 4.65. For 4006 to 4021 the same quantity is 4.79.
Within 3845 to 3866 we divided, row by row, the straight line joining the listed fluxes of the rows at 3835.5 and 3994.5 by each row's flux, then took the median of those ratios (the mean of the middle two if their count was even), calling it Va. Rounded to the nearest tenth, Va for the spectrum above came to 0.6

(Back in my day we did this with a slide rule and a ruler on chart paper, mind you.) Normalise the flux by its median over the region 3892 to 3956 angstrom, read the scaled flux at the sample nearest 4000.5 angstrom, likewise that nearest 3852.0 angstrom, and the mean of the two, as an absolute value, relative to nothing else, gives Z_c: 1.092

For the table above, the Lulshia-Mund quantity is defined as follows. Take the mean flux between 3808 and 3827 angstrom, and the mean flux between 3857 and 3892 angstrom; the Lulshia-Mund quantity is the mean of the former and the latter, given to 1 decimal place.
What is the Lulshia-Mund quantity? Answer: 8.9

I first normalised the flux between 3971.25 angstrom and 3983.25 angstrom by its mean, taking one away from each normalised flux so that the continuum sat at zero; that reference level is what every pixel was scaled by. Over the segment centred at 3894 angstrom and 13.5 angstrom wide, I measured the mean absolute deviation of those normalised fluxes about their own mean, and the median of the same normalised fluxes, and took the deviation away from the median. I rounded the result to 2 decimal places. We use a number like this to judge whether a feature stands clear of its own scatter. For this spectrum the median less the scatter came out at 0.05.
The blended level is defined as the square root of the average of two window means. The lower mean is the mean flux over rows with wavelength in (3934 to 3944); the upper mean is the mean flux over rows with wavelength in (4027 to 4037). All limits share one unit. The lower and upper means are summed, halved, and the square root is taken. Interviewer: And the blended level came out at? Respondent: 3.03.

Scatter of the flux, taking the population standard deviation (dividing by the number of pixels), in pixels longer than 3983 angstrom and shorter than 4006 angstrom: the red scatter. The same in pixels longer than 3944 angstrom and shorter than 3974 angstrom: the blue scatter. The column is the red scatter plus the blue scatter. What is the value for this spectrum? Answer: 3.0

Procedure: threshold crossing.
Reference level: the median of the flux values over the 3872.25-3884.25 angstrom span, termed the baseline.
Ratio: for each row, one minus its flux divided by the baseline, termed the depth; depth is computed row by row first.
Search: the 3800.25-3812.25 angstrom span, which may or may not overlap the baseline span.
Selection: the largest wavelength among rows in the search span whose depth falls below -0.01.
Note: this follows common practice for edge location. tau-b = 3810.0 angstrom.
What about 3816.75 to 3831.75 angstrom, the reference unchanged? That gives 3831.0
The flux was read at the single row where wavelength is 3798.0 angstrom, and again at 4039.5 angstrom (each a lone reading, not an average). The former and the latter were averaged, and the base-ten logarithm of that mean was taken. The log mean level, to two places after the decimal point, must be 0.93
